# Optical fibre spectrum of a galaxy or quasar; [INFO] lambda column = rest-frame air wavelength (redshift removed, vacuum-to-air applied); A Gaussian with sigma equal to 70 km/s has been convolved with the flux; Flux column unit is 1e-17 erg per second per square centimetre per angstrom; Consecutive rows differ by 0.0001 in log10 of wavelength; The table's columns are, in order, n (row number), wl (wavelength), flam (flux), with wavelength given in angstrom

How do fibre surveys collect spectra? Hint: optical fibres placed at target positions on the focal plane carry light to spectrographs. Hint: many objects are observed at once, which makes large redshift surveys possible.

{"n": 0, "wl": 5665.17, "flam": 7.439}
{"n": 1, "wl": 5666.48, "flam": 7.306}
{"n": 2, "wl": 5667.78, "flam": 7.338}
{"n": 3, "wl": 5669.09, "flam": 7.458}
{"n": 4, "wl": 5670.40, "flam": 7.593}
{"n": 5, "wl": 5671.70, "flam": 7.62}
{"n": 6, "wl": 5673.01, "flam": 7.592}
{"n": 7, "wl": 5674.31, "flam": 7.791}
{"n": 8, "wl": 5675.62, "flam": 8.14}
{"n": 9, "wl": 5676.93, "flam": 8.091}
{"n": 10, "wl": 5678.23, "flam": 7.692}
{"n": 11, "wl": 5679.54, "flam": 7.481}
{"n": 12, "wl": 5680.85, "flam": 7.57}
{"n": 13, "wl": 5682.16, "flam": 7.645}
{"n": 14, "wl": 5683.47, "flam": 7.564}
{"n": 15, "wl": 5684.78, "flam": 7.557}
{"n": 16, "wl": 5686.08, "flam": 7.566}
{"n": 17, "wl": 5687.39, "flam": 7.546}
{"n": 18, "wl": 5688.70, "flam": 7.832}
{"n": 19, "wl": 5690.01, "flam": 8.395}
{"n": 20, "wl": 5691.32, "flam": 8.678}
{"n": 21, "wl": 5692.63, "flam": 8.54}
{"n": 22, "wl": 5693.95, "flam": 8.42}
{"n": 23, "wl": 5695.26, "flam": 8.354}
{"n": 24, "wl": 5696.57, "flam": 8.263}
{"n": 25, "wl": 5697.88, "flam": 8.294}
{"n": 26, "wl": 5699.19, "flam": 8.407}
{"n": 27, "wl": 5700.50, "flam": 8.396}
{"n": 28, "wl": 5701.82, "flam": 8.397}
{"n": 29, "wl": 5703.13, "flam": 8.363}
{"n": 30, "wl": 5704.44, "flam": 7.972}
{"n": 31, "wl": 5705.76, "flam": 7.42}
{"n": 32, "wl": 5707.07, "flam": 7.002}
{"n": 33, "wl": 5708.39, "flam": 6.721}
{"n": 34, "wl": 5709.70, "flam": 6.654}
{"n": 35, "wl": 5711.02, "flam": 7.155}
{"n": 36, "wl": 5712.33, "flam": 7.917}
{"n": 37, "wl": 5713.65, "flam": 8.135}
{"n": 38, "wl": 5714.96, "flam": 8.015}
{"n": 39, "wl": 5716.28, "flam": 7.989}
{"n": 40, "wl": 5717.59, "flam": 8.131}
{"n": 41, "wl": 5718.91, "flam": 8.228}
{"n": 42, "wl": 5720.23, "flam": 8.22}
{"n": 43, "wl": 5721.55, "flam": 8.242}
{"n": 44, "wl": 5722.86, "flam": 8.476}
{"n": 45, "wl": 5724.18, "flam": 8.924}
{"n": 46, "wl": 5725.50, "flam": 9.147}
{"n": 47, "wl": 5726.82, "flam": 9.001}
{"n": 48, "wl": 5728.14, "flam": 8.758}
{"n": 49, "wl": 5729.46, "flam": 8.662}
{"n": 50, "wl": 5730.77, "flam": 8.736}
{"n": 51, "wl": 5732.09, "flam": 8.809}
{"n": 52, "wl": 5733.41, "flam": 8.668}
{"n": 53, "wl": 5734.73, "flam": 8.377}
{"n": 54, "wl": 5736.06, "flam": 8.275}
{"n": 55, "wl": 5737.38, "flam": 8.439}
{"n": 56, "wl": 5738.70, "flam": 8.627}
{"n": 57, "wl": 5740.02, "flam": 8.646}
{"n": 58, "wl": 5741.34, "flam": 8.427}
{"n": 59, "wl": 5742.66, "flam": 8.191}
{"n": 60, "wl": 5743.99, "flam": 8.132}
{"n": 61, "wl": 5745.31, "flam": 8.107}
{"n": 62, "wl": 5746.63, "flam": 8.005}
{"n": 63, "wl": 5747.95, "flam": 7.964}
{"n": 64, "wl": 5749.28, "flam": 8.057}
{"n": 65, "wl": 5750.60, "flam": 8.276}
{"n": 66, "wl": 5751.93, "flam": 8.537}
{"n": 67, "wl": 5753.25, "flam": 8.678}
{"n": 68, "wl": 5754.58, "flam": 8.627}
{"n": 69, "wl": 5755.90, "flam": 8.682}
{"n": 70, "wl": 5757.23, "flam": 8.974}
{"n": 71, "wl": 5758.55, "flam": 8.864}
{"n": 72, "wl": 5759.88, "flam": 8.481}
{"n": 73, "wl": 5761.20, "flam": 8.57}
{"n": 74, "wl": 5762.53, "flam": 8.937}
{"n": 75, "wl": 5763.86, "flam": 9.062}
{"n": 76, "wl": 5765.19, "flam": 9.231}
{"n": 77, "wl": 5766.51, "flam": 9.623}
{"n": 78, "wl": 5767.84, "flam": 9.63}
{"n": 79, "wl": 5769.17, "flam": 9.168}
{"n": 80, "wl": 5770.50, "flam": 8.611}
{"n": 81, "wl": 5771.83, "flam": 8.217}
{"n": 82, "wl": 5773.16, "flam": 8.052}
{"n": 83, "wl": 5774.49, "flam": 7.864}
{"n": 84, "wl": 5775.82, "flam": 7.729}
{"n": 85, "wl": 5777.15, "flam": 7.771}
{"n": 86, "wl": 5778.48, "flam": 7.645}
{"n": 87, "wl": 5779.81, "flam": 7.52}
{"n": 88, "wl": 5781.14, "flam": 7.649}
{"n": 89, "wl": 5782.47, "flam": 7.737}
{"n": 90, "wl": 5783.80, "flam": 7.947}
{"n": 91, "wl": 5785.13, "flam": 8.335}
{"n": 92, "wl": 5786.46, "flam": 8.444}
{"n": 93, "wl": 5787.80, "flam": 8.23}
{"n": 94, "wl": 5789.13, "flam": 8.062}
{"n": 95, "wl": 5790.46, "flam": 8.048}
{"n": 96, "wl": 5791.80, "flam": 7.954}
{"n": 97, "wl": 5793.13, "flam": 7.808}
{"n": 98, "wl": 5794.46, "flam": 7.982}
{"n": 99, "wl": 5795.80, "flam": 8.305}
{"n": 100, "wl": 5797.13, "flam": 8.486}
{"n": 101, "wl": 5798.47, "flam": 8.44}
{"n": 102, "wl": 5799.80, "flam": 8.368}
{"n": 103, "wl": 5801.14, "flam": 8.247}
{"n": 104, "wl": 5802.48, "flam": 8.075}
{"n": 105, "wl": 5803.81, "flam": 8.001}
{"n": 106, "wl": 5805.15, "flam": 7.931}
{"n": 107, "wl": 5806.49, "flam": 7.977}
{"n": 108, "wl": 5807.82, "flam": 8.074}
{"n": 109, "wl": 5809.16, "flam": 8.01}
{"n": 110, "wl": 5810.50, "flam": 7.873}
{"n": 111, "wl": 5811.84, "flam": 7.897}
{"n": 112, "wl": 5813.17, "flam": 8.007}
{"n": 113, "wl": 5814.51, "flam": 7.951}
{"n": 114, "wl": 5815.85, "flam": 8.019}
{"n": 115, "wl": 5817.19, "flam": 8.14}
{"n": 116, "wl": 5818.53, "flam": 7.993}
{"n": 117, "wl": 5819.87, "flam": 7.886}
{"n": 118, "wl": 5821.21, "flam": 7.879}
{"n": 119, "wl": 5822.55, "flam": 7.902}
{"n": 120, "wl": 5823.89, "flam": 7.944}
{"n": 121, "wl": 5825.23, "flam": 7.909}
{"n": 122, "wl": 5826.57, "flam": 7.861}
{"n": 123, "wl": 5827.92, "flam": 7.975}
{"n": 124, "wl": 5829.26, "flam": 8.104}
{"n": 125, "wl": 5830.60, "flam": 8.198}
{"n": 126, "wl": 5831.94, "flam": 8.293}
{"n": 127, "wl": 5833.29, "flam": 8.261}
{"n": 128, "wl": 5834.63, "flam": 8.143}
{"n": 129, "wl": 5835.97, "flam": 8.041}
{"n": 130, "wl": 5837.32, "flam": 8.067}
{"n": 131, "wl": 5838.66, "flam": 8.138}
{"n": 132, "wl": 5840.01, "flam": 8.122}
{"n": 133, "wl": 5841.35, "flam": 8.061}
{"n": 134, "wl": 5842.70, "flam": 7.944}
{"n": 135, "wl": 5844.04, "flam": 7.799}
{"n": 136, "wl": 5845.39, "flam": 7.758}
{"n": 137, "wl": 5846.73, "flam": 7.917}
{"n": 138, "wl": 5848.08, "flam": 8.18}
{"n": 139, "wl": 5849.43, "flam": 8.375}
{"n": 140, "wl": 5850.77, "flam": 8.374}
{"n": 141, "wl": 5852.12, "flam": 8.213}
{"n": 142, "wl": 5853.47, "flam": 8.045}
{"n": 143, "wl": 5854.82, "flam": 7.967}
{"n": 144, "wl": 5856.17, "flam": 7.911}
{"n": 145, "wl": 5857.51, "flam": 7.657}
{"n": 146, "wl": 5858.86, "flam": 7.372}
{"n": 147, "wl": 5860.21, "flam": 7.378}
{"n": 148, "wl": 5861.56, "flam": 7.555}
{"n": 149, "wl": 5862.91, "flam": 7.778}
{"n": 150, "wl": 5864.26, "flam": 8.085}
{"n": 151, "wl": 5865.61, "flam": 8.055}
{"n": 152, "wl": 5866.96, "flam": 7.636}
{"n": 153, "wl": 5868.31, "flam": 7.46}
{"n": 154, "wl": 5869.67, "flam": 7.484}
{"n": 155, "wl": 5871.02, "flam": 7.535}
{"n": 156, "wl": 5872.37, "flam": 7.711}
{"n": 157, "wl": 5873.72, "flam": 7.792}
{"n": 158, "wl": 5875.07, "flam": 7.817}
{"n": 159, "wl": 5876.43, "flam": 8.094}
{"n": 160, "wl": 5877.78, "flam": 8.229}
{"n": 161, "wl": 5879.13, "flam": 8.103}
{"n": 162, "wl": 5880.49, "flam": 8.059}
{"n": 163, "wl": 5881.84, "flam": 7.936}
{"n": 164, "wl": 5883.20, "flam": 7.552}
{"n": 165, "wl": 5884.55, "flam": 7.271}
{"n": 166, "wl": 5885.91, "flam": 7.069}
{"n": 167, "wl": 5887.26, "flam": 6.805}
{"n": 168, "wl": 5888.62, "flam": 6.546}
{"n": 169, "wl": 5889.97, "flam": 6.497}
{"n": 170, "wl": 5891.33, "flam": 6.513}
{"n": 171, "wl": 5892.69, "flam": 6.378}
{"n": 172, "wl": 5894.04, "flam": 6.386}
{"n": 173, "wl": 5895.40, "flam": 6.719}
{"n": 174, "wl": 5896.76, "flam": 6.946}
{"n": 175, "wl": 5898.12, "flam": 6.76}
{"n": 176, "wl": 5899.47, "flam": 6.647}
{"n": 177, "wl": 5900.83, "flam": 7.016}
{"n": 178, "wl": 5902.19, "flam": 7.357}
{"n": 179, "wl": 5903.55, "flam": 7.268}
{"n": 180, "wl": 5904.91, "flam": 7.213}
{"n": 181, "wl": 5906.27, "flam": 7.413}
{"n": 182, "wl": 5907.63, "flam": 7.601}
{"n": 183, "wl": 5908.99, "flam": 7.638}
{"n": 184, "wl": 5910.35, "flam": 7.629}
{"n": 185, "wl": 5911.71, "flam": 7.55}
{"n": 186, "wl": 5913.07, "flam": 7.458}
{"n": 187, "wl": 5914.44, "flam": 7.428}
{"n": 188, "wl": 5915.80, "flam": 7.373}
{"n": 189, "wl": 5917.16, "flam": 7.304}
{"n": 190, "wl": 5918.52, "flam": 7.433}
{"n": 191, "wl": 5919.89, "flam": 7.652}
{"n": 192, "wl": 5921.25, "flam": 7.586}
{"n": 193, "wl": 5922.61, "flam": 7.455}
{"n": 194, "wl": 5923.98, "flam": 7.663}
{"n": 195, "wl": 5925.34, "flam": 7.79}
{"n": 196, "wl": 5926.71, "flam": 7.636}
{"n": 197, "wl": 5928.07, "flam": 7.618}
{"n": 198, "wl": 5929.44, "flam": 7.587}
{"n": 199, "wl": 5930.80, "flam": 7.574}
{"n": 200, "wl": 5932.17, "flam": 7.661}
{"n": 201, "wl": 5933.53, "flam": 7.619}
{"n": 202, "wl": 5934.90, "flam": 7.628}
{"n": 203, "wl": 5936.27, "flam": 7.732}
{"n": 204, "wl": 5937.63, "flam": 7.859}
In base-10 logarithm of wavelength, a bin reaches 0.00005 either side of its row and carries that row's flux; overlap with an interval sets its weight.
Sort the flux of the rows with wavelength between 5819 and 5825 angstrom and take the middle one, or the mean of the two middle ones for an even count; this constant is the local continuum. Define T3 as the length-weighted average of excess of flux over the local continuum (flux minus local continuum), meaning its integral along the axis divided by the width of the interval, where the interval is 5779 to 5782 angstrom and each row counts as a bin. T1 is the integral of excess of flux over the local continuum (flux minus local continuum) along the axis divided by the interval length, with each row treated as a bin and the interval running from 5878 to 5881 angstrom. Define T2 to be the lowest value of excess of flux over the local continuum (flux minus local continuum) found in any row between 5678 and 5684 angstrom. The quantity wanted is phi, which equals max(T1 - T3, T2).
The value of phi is 0.51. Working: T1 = 0.21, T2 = -0.4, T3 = -0.30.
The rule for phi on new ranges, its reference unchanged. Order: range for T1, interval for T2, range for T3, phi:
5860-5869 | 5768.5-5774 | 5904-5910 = 0.26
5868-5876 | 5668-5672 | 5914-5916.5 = 0.26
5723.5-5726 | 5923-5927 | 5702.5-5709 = 1.52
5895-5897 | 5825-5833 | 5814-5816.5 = -0.03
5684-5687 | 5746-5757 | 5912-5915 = 0.10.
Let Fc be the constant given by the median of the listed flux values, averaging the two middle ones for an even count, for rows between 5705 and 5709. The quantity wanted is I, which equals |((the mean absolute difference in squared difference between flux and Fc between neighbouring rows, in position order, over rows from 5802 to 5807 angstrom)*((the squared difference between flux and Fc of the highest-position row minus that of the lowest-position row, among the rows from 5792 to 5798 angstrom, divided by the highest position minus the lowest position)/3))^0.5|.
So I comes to 0.13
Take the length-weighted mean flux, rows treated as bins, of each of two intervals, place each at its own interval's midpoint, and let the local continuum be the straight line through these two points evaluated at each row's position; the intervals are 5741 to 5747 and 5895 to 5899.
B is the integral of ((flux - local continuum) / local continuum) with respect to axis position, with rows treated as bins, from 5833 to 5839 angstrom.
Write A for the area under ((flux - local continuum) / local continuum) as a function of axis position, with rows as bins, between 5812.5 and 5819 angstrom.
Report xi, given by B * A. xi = 0.27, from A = 0.42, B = 0.63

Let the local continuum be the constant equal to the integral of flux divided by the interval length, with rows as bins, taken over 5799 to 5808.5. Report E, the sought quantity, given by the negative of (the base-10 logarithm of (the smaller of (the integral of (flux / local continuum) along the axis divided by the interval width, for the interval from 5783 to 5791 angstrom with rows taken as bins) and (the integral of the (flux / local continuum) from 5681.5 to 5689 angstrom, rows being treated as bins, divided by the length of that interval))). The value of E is 0.027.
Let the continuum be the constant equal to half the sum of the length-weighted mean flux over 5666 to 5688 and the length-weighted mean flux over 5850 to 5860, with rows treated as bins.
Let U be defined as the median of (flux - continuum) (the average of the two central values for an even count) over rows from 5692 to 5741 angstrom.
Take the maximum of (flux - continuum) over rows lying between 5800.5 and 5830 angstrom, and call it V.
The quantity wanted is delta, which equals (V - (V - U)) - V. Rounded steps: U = 0.6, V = 0.48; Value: 0.1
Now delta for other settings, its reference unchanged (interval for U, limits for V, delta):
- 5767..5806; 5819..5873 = -0.3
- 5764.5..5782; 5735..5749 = -0.6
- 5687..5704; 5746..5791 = -1.2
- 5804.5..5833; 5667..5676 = -0.2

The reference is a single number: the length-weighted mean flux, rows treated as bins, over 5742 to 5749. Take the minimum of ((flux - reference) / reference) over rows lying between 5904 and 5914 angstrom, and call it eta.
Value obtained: -0.11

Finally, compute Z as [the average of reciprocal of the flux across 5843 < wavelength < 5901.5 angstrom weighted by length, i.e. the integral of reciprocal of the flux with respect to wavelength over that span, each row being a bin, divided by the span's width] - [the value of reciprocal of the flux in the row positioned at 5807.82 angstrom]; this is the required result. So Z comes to 0.010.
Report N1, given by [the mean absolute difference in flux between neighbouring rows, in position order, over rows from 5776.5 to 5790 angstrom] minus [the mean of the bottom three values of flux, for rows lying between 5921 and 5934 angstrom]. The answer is -7.4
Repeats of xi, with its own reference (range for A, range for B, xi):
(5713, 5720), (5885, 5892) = 0.05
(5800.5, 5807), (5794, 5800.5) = 0.18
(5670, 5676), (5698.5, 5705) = 0.13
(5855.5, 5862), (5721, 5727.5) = 0.13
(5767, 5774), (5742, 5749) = -0.05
